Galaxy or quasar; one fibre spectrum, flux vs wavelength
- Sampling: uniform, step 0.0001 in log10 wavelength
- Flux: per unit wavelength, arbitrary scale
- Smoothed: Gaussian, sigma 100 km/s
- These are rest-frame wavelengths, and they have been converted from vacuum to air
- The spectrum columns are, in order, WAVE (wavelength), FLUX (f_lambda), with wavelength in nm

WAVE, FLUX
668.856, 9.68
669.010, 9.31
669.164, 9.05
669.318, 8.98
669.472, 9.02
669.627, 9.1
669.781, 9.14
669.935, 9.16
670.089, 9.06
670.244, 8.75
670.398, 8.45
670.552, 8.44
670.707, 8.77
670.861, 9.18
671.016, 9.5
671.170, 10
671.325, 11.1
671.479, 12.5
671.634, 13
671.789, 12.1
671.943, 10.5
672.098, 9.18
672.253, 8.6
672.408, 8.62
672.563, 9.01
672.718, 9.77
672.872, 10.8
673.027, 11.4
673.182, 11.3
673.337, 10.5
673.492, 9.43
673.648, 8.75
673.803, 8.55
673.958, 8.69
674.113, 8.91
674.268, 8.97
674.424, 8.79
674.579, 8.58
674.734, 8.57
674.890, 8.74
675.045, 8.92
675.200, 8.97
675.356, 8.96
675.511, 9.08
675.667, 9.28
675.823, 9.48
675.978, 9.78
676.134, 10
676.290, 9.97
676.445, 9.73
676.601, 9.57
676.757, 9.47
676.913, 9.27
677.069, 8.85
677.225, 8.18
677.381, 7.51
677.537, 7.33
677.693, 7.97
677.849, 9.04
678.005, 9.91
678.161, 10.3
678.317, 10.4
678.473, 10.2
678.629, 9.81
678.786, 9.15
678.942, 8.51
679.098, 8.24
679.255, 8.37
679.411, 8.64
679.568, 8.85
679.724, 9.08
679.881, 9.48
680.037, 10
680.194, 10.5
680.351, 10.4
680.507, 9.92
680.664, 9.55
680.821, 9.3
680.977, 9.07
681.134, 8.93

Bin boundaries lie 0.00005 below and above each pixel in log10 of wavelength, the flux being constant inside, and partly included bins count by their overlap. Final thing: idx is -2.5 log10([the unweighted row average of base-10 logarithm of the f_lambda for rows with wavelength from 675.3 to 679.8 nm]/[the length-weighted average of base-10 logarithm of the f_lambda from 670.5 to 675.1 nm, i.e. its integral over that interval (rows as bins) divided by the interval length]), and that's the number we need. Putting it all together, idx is 0.028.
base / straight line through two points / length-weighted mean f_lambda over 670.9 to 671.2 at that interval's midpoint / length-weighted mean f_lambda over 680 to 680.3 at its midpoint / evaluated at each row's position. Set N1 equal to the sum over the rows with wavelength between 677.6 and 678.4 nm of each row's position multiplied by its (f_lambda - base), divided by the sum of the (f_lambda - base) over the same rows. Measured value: 677.69 nm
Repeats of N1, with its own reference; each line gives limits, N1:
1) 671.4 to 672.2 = 671.63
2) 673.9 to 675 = 674.45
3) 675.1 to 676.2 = 675.49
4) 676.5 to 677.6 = 677.25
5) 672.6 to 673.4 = 673.09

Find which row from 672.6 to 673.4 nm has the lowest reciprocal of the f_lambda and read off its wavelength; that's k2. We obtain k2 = 673.027 nm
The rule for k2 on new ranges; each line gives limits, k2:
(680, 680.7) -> 680.194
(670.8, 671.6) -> 671.479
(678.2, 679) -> 678.317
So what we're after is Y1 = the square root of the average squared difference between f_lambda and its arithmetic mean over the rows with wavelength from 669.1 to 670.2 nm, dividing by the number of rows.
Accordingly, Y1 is 0.06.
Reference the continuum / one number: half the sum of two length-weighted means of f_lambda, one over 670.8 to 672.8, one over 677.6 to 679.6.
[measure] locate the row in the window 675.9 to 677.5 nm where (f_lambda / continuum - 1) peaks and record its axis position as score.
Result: 676.134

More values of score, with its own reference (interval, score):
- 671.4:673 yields 671.634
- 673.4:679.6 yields 678.317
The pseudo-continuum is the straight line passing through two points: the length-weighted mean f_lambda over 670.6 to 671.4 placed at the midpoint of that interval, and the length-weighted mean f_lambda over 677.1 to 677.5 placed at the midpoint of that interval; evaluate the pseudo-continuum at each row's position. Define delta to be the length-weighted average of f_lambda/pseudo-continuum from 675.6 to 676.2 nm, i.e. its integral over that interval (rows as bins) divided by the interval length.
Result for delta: 1.16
